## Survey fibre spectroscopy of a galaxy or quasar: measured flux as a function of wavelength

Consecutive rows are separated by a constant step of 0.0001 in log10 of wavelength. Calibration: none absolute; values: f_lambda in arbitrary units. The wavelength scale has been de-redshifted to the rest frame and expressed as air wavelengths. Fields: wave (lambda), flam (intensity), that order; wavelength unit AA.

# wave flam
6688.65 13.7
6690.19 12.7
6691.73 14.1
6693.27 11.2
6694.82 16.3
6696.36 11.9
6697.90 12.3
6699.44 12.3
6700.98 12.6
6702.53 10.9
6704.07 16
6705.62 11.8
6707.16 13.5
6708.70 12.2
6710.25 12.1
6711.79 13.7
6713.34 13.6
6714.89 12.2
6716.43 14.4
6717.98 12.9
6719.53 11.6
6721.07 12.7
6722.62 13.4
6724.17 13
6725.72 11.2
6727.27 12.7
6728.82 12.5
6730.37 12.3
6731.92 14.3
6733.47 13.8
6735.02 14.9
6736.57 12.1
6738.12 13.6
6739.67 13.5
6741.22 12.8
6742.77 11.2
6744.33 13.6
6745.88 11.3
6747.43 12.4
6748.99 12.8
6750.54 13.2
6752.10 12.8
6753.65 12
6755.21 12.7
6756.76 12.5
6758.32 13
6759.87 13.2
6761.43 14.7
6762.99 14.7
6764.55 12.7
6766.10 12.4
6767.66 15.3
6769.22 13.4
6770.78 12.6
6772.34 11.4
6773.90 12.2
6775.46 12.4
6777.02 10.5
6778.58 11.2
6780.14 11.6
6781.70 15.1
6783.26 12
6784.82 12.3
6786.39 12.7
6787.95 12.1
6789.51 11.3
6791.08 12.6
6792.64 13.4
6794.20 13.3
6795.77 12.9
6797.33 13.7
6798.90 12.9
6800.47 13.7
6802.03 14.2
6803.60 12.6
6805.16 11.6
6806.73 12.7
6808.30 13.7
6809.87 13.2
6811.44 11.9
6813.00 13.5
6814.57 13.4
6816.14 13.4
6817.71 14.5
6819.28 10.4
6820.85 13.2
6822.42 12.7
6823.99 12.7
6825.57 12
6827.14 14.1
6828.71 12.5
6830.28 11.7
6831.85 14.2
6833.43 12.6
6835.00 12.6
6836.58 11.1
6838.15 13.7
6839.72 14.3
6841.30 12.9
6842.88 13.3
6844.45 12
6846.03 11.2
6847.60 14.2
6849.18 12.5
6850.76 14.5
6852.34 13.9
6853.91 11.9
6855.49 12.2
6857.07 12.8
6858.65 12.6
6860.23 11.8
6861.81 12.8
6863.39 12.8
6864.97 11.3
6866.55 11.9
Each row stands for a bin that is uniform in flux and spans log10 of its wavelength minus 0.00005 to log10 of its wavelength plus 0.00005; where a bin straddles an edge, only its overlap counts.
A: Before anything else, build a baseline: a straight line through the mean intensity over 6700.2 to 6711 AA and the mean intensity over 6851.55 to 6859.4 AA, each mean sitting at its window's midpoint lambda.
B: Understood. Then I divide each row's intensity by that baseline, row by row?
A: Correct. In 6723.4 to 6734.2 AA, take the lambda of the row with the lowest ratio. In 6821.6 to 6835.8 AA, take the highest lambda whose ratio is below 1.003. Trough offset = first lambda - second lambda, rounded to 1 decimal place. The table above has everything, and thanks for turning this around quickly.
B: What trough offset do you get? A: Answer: -109.3 AA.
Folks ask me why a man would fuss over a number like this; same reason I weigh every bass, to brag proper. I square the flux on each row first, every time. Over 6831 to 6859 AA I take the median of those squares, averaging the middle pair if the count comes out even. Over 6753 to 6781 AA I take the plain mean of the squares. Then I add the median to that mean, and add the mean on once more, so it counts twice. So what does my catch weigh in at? 487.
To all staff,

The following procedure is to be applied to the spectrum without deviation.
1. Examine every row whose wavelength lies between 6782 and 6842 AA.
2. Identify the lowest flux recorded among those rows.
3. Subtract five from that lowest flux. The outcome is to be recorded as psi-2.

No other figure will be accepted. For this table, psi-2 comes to 5.4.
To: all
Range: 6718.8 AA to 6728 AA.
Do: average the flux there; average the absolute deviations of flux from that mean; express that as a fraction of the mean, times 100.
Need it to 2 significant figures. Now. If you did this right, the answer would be 5.5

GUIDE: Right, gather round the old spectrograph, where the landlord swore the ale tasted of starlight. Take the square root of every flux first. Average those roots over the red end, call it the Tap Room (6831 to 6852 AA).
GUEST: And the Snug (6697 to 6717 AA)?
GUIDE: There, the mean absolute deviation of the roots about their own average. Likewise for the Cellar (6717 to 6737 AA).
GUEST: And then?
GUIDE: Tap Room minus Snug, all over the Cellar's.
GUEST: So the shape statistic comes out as 32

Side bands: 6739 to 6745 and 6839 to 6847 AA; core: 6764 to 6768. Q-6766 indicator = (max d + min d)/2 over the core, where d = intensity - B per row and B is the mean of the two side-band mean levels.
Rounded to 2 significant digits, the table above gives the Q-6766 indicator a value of 1.1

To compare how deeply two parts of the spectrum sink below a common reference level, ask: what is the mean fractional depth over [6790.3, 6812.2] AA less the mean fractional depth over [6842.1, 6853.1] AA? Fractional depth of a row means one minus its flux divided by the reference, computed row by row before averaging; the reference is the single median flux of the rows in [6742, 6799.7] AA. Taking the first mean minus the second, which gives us 0.004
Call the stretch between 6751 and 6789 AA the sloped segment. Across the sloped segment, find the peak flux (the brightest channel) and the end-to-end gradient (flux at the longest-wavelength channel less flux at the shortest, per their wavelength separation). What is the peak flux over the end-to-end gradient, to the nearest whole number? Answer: -784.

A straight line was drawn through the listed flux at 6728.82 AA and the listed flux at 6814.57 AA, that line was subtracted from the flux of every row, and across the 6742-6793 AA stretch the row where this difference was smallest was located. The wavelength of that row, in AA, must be 6777.02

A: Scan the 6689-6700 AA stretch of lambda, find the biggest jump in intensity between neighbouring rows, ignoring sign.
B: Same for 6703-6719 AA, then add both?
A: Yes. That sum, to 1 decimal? 9.3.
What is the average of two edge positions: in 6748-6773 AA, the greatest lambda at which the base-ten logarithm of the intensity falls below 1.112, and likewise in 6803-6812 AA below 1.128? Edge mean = 6791.9 AA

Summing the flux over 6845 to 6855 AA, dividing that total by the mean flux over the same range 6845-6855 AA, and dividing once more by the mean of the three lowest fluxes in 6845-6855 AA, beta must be 0.51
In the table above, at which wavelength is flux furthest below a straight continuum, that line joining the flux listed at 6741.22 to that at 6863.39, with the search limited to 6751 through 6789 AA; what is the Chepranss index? 6777.02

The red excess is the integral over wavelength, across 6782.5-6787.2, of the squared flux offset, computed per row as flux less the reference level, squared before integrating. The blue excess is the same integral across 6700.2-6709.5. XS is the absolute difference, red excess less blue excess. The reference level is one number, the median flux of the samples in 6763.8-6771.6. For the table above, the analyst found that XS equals 23.4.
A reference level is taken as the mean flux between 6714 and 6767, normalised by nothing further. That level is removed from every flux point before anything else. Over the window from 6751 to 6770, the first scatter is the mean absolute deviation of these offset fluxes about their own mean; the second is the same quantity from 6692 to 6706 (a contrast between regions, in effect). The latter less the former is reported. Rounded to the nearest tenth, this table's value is 0.7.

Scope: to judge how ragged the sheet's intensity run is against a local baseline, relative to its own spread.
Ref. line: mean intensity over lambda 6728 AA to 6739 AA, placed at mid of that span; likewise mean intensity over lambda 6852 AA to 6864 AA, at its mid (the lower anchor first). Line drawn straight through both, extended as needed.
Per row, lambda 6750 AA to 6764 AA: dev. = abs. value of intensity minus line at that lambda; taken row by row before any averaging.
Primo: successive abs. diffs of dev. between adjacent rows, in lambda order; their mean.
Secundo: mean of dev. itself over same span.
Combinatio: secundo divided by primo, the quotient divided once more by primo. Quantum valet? 2.4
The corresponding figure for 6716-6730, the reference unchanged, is 1.1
